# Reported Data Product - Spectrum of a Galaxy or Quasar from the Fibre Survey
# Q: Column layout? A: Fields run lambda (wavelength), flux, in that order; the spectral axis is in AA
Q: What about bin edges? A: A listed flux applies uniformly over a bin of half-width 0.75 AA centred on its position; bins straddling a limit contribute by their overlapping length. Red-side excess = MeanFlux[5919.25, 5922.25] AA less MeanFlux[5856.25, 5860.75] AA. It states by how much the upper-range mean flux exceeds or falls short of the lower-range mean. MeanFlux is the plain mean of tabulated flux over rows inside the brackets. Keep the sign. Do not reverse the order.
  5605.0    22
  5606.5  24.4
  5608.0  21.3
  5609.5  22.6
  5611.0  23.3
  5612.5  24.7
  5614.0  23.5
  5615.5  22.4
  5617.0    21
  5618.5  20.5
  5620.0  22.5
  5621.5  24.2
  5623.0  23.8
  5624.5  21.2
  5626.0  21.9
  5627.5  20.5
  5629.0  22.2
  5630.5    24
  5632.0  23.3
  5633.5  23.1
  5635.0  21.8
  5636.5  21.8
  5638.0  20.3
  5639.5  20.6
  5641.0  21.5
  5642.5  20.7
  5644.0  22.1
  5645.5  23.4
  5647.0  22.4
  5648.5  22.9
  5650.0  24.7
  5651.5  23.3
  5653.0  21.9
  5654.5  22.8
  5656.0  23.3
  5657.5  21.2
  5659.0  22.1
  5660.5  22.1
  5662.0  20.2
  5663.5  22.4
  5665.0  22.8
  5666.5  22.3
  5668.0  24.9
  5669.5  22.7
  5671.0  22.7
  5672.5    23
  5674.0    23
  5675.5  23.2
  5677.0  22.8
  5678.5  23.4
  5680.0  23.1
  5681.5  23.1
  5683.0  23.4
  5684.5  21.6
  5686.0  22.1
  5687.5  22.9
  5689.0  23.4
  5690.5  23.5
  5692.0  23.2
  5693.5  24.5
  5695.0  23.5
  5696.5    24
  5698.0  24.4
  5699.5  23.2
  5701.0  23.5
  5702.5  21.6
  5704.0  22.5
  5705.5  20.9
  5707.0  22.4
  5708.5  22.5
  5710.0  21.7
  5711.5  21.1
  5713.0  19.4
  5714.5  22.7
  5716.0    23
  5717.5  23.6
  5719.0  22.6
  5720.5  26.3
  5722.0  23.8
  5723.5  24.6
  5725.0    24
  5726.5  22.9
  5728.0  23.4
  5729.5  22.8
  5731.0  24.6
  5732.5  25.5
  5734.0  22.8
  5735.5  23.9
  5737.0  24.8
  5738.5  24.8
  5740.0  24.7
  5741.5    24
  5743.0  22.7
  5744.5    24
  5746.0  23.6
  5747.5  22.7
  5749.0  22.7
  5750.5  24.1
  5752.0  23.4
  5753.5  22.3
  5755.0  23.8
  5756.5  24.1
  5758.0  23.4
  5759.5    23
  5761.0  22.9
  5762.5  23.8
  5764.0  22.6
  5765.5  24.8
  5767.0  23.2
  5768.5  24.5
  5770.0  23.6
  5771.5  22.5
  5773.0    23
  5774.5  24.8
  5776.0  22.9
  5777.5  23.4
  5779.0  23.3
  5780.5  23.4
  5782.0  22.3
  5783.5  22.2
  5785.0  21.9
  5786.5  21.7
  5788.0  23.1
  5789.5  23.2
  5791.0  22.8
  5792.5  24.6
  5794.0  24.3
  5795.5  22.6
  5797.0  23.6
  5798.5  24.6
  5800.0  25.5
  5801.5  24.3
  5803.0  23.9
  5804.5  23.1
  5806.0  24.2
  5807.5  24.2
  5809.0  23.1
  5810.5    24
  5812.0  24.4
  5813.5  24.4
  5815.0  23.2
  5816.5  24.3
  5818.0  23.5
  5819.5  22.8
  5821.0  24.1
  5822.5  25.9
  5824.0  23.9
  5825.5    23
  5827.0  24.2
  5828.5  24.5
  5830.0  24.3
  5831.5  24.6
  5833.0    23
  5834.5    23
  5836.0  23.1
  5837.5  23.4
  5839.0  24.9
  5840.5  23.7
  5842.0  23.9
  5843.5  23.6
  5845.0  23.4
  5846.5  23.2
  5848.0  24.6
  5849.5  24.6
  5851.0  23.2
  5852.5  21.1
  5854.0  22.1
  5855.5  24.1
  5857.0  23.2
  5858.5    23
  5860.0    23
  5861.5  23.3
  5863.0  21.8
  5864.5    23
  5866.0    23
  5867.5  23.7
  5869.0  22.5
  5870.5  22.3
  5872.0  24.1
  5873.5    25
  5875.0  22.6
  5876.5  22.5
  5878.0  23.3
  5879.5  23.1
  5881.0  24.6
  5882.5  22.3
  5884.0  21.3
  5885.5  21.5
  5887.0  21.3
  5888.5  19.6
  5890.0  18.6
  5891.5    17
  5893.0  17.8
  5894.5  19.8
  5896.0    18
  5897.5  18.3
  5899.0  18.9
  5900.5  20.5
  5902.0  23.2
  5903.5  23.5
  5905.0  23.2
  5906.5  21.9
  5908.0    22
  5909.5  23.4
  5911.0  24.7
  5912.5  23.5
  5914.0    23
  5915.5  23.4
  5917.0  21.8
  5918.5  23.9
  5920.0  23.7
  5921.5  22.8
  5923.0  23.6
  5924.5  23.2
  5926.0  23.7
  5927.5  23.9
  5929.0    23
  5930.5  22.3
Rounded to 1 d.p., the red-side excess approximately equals 0.2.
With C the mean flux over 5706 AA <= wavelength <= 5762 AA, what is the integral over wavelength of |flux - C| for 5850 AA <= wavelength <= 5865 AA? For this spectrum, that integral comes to 11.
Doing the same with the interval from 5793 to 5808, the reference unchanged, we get 13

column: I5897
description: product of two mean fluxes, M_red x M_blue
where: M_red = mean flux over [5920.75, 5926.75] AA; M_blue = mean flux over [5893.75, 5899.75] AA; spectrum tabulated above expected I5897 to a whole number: 437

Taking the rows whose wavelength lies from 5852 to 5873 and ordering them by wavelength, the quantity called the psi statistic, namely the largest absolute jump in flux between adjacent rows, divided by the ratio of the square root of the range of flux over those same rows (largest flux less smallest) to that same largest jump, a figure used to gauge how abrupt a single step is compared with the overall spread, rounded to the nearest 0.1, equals 2.3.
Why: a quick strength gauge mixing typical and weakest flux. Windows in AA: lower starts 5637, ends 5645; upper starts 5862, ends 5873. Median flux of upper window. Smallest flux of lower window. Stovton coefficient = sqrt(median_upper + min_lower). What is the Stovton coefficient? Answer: 6.58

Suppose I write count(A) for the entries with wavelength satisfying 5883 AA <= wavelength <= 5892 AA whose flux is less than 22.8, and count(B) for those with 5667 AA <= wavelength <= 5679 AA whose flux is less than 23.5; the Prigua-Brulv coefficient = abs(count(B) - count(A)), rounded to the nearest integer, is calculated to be 1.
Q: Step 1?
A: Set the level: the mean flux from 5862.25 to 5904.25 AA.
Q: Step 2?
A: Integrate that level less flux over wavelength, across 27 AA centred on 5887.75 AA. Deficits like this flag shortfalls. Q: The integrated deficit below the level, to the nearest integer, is 25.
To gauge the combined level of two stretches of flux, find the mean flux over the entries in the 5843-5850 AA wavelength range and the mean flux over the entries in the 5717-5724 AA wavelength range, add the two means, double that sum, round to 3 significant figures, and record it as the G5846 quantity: 96.1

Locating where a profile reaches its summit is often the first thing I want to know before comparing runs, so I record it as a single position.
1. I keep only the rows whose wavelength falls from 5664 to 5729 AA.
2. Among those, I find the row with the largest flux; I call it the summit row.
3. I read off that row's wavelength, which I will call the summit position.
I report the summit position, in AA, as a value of 5720.5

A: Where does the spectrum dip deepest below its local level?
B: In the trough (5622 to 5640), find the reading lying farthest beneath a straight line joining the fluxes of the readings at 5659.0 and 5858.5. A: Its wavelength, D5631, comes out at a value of 5638.0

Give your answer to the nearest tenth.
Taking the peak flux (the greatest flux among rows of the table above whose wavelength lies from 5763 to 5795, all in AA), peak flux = 24.8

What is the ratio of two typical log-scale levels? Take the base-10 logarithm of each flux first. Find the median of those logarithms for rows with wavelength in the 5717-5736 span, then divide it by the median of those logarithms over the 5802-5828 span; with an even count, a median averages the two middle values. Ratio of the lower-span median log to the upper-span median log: 1.00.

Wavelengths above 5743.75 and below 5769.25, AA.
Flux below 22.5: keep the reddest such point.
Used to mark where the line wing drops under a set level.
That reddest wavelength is 5753.5 AA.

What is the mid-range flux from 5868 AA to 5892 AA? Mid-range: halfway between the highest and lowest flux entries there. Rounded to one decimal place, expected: 21.0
